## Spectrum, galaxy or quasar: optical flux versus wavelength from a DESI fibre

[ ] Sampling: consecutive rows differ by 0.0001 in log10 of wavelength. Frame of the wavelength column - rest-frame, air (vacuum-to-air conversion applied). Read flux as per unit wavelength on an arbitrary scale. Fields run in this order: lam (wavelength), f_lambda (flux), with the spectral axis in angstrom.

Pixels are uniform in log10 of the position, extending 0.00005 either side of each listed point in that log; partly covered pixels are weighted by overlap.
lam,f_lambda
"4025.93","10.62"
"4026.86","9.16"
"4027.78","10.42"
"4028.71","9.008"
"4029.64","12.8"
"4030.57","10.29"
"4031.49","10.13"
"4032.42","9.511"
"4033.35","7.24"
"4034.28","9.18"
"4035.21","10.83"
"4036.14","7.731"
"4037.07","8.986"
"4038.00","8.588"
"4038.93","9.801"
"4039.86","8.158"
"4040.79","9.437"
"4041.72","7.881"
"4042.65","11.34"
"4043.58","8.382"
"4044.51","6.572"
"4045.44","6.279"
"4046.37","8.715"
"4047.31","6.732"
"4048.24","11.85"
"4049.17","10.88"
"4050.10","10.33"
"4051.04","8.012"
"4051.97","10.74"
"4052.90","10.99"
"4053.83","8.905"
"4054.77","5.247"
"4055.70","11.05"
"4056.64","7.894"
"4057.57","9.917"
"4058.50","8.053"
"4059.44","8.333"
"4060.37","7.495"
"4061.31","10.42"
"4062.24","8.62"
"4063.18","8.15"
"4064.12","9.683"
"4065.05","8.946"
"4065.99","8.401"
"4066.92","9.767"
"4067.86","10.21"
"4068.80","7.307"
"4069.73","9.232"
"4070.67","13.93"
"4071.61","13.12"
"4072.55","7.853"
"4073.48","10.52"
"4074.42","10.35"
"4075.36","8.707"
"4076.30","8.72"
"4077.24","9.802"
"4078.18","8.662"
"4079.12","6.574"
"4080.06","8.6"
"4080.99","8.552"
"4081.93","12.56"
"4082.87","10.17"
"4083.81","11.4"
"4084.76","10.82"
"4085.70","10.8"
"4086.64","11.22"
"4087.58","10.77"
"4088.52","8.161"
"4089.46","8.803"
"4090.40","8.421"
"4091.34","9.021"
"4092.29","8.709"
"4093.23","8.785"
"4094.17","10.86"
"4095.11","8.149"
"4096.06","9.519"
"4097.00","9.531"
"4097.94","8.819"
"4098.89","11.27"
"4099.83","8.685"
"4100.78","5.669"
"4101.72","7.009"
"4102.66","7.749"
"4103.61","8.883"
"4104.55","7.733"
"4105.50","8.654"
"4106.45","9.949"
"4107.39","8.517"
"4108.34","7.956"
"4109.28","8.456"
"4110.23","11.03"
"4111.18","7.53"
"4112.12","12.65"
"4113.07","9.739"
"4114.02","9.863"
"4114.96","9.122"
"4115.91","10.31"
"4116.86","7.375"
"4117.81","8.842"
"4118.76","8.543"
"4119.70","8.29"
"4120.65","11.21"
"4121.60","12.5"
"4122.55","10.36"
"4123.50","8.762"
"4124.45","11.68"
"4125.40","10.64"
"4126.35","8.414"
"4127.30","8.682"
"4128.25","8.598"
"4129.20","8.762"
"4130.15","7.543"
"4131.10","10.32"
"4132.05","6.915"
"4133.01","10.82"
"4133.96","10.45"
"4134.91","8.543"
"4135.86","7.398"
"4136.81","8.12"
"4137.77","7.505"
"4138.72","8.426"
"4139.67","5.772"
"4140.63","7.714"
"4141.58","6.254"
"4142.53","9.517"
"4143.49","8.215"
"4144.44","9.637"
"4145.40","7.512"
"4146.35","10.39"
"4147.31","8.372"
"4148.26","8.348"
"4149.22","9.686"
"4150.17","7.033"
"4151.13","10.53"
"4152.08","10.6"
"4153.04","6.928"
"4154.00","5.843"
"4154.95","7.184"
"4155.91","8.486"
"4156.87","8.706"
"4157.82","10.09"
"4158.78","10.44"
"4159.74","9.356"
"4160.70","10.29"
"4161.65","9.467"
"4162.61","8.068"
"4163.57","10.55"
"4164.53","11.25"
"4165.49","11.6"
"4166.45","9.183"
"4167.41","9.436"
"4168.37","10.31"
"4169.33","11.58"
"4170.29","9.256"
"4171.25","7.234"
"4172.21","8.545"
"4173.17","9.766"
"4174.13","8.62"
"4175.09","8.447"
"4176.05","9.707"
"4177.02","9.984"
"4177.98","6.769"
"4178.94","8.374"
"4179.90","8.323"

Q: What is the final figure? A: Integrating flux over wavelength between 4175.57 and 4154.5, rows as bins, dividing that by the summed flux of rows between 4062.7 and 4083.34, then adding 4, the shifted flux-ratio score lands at 4.95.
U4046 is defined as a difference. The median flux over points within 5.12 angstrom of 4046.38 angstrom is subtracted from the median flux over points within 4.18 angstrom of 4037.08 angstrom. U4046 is 0.6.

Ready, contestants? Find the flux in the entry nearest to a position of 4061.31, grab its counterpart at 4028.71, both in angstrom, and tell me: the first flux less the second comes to 1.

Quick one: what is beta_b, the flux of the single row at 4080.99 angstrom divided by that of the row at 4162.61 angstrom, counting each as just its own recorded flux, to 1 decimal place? 1.1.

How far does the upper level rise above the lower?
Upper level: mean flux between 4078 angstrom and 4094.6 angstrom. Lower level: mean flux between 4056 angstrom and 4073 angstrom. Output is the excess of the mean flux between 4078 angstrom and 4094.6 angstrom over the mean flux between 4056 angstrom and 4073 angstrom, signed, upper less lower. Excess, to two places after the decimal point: 0.31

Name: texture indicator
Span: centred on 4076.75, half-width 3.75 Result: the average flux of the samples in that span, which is 8.99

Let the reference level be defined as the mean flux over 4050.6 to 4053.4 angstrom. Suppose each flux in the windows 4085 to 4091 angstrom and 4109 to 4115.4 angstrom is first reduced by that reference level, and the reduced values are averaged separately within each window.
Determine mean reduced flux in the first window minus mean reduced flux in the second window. -0.1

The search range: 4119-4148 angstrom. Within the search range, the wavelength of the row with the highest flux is 4121.60 angstrom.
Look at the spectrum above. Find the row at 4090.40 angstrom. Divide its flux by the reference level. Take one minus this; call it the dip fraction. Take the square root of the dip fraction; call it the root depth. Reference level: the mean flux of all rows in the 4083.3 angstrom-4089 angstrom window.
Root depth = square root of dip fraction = 0.45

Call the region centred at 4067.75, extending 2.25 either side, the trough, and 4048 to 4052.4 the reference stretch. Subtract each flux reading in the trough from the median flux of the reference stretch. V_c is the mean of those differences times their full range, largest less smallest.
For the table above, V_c 5.1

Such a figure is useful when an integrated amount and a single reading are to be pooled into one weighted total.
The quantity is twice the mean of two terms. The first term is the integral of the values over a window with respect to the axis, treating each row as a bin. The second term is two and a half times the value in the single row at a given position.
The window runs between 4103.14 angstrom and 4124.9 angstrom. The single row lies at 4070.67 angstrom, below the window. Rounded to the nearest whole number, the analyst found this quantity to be 241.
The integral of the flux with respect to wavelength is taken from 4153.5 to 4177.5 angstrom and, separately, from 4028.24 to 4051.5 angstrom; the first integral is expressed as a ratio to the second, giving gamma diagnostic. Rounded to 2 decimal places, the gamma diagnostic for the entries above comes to 1.05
